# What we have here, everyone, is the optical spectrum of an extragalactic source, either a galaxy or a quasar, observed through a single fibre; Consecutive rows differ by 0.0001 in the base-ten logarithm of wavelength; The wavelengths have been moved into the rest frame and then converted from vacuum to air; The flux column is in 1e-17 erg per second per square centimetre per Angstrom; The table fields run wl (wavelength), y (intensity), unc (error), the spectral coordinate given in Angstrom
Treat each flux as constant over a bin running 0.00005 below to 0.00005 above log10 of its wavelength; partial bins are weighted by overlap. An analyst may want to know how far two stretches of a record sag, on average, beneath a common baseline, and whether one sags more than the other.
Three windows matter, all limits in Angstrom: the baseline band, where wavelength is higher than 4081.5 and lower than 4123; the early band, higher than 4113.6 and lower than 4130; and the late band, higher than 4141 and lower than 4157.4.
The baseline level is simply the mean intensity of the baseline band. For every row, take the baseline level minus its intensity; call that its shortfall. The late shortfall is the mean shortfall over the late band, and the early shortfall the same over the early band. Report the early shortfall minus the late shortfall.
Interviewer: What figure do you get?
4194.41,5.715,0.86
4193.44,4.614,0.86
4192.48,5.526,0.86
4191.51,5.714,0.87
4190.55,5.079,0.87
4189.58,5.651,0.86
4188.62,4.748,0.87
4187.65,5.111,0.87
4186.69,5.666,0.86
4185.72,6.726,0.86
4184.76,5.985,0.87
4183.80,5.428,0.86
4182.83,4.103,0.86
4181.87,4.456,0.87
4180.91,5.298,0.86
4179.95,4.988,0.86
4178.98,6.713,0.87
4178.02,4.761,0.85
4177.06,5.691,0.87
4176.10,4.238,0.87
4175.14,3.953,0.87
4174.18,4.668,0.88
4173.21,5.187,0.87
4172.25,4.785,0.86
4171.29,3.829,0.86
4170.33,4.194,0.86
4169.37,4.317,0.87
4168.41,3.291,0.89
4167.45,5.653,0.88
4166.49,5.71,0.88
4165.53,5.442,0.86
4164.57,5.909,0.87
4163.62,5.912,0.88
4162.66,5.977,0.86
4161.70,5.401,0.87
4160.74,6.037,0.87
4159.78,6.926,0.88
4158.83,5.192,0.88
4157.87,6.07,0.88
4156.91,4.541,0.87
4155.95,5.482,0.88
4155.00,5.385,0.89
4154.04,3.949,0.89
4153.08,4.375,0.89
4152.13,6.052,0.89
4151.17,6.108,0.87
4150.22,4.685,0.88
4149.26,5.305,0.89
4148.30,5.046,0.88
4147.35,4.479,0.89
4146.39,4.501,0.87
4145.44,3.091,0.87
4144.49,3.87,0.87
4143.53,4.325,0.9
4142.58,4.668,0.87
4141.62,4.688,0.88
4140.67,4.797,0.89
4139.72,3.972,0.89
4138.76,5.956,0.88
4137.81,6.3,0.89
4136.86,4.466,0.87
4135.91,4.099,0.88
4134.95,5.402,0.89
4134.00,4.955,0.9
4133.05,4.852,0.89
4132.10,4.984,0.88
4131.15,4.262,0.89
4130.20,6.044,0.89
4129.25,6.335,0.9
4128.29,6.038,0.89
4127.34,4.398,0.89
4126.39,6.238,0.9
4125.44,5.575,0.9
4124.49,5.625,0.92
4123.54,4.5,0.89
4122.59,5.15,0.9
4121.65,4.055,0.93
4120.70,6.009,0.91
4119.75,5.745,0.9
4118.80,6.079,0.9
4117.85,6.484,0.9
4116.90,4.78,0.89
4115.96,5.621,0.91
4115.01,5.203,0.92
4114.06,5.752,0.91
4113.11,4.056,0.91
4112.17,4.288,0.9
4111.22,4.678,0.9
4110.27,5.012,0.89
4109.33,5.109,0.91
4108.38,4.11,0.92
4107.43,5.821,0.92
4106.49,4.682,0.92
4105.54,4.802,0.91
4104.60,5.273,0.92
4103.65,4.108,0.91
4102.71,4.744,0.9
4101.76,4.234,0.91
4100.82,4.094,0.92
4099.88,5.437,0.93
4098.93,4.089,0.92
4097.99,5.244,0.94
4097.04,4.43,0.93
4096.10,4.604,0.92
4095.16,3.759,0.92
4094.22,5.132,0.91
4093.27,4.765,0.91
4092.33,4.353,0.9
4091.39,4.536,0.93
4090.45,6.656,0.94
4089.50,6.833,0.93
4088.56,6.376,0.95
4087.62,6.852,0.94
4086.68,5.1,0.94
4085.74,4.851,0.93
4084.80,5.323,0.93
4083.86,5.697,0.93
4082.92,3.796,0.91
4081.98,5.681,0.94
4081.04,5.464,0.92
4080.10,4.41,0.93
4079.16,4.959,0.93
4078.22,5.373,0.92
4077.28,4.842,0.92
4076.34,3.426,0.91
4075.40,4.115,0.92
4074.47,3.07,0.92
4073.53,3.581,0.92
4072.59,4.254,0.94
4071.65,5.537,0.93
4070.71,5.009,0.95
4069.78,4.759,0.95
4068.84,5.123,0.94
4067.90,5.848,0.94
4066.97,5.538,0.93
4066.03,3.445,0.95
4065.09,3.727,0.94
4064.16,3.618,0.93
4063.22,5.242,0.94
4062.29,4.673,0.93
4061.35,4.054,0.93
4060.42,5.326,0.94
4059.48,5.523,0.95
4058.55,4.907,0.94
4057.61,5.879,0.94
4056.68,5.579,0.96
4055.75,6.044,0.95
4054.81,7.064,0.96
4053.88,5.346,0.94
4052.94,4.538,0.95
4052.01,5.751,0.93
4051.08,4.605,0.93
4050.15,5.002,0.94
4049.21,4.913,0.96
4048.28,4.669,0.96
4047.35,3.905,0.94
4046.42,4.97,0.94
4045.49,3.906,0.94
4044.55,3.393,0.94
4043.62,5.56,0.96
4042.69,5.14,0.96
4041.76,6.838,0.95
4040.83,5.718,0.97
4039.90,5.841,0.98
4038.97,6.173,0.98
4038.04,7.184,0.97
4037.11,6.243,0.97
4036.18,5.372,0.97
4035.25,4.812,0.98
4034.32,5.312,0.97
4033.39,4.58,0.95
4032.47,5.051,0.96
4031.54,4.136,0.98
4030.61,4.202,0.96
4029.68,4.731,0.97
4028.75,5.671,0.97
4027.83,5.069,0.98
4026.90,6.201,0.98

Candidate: -0.8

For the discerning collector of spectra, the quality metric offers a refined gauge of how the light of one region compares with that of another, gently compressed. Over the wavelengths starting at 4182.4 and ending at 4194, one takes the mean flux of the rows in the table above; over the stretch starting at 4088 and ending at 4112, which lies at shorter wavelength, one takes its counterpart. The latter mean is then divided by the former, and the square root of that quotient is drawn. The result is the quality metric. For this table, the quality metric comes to 0.96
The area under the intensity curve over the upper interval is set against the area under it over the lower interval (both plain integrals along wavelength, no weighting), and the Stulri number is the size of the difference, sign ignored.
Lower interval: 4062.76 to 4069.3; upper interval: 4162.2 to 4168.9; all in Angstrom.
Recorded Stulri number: 5.9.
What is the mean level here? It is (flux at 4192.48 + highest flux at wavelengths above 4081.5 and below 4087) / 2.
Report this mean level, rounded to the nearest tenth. 5.6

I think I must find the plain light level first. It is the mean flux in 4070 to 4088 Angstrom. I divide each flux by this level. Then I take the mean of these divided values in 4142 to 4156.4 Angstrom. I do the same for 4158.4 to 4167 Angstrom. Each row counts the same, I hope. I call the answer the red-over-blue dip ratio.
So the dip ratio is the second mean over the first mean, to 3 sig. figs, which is 1.23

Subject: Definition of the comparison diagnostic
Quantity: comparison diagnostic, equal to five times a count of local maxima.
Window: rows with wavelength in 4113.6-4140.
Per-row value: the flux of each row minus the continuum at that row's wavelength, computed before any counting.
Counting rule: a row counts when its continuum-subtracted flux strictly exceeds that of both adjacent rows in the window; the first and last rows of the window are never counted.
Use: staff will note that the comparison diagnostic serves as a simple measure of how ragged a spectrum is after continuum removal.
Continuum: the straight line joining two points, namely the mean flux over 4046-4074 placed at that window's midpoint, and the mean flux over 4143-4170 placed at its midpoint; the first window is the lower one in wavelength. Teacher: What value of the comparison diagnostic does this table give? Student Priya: 50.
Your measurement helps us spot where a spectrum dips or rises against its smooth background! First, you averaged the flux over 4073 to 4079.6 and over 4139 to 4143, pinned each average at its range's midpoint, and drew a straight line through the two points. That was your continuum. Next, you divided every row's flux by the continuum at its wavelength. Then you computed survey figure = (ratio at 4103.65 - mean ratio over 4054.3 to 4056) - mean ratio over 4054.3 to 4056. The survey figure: -2.3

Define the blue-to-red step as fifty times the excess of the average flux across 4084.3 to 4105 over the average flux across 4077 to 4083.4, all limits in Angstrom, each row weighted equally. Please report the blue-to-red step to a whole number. 5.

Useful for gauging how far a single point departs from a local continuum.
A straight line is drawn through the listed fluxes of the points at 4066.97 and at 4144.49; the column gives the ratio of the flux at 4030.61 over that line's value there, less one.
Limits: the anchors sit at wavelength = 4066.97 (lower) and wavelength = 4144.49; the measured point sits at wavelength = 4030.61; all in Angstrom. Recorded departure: -0.34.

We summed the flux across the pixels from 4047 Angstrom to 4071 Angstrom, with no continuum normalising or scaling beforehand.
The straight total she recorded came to 130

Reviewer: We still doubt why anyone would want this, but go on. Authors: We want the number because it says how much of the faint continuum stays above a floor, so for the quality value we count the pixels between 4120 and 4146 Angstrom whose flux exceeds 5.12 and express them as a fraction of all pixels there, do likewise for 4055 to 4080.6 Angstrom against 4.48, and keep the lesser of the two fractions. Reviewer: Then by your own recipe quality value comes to 0.41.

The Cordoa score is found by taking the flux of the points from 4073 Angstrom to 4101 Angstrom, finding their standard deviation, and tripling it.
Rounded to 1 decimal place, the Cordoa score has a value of 2.9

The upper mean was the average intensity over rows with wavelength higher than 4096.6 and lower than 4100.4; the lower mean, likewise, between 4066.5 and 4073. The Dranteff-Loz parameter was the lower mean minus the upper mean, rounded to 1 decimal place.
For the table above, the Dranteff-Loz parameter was 0.4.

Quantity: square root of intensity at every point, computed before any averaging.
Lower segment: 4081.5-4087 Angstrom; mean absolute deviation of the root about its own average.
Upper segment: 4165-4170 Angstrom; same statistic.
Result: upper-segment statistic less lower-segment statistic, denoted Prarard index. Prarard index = 0.09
